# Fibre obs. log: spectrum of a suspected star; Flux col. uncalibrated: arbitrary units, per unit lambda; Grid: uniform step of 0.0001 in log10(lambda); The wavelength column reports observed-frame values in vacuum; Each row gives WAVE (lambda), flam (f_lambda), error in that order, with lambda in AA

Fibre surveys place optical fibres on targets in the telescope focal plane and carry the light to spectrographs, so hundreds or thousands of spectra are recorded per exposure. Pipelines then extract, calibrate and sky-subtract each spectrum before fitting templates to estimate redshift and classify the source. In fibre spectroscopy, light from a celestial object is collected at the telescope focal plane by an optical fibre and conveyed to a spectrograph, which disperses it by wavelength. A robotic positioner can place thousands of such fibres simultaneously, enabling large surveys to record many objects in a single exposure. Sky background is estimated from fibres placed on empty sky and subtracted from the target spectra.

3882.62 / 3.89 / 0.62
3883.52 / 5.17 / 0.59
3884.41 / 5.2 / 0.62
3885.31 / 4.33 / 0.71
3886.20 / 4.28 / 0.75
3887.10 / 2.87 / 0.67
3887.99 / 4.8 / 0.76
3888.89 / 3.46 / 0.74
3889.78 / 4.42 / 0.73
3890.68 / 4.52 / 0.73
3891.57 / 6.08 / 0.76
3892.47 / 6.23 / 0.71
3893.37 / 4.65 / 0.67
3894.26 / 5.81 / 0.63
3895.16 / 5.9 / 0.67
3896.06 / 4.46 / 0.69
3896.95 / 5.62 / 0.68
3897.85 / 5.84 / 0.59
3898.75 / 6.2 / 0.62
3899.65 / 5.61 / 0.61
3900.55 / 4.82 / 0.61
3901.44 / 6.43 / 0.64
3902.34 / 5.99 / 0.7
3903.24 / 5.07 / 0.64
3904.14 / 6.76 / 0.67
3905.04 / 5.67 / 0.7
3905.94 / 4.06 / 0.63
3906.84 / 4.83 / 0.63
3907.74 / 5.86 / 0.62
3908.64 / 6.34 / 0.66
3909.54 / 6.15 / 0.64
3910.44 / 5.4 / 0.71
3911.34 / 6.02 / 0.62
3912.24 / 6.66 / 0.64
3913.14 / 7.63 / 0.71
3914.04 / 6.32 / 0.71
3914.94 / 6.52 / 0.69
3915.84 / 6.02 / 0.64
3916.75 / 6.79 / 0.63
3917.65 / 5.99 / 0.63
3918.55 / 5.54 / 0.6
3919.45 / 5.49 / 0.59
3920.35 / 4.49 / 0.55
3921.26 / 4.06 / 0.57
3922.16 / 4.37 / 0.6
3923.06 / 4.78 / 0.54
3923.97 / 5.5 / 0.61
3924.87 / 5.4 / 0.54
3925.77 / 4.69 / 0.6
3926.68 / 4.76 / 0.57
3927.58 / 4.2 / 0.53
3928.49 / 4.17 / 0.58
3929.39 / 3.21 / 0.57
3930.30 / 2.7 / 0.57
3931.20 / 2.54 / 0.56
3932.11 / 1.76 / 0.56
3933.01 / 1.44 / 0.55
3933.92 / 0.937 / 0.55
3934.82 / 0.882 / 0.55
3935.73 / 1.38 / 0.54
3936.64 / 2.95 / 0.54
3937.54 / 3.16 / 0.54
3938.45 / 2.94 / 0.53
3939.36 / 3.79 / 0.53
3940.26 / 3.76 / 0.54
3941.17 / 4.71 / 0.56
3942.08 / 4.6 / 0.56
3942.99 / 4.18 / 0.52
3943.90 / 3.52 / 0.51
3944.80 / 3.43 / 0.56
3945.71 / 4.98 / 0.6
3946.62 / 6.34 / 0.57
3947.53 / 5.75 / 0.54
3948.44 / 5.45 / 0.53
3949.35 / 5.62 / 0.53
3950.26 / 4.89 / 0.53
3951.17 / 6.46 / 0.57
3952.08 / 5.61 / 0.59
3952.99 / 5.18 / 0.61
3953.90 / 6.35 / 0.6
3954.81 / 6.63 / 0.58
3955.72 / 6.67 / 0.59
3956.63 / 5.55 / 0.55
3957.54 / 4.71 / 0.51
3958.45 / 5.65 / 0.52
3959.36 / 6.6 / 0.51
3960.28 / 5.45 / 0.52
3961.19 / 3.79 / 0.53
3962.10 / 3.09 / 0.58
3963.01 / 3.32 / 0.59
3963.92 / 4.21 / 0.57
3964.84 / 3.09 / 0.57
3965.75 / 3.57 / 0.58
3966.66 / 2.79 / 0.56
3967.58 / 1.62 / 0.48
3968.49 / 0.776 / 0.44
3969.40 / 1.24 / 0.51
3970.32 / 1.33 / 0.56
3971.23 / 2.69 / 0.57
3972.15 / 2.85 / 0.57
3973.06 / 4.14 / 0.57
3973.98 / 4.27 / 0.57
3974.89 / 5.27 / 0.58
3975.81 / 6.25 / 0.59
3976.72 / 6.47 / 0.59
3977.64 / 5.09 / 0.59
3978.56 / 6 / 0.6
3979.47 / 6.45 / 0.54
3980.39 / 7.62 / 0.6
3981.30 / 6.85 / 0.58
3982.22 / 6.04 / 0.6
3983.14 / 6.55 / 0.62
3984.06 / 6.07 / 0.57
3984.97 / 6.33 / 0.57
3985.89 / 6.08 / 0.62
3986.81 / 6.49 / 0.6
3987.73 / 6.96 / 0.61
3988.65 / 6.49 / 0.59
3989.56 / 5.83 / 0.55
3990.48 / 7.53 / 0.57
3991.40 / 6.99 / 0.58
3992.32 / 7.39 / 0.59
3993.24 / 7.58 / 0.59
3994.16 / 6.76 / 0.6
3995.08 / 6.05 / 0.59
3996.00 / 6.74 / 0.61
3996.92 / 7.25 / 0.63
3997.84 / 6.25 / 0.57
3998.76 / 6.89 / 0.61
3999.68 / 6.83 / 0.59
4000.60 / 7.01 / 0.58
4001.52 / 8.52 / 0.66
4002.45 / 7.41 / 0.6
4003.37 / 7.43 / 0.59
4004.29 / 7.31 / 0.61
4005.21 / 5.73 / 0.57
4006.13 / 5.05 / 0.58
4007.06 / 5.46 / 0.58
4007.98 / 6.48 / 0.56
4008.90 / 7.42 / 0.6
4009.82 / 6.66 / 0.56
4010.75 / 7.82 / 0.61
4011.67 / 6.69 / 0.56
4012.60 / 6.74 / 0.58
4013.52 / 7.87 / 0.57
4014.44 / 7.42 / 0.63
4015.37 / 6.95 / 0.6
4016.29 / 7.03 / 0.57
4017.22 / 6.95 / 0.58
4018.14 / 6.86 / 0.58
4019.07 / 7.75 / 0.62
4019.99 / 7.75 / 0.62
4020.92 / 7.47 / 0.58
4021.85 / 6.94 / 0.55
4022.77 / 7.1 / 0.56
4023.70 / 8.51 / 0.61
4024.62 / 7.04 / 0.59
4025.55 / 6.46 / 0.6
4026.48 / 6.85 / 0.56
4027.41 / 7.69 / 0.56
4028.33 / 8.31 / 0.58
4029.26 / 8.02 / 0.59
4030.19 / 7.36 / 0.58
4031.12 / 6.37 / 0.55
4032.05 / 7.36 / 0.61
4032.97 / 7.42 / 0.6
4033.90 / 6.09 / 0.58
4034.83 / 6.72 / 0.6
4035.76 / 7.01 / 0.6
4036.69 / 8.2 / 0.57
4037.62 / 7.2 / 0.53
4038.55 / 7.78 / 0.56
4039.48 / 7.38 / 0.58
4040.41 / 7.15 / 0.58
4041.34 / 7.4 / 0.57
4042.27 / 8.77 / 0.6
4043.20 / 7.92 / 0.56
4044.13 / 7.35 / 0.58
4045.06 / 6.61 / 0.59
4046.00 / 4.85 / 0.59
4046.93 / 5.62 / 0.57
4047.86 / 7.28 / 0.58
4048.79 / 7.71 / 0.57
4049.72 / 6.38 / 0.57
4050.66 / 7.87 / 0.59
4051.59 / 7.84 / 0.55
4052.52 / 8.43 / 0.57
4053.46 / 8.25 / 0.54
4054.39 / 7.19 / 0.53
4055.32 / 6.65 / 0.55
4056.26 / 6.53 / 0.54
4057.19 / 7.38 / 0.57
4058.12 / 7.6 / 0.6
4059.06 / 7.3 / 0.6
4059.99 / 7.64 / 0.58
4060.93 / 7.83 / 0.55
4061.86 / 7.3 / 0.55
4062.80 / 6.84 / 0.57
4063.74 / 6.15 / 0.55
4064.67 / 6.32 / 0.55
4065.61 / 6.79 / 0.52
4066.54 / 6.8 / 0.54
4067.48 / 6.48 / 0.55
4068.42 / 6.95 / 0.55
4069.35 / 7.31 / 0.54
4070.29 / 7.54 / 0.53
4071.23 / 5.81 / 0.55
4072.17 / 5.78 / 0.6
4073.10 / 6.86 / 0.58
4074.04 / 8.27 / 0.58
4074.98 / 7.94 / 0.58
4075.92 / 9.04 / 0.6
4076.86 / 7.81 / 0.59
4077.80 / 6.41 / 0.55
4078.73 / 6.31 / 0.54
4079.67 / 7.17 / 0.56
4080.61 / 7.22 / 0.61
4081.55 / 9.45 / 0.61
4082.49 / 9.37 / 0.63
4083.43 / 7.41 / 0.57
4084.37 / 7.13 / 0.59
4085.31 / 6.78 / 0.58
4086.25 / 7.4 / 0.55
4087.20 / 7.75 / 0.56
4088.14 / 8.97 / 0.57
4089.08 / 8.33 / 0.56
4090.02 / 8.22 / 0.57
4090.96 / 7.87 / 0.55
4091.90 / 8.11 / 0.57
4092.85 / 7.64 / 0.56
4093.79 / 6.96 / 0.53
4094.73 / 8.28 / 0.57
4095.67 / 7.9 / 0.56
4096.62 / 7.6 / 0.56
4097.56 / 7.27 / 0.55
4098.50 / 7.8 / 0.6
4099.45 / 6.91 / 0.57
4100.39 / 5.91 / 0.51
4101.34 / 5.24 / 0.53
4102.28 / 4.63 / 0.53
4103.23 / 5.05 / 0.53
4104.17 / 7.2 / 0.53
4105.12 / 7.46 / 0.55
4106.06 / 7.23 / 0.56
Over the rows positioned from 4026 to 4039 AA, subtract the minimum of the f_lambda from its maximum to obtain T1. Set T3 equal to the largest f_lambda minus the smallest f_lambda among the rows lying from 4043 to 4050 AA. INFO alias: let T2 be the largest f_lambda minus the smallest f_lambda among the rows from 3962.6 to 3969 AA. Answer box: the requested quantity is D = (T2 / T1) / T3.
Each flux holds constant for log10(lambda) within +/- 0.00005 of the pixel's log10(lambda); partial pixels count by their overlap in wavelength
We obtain 0.50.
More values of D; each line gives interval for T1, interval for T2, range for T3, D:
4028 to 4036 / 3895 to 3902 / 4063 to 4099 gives 0.24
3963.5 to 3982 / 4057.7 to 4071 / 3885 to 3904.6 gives 0.06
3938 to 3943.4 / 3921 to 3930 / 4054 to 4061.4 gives 1.00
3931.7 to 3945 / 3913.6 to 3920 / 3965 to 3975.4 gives 0.08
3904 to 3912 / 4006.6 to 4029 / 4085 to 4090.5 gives 0.52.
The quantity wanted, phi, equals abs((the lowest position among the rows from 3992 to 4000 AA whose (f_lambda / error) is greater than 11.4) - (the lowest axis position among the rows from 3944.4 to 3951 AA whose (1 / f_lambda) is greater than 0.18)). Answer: 47.5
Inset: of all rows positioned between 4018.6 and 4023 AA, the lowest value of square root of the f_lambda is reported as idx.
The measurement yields 2.6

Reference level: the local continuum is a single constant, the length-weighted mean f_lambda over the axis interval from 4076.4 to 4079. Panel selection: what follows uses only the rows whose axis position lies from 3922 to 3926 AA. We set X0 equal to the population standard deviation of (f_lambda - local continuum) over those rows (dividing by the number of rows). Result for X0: 0.43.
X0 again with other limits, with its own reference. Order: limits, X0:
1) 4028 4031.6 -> 0.75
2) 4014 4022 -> 0.34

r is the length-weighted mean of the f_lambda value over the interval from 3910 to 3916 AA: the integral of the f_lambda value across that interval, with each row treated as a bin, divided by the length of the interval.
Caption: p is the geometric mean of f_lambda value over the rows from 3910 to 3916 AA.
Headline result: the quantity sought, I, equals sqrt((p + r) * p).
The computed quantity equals 9.0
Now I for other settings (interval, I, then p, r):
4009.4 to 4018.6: 10.0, 7.1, 7.1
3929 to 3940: 3.0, 2.1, 2.3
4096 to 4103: 9.0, 6.4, 6.5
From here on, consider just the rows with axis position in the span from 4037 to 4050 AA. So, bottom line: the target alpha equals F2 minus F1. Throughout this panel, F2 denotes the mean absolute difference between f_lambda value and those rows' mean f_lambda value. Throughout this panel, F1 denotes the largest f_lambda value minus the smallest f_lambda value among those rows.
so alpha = -3.2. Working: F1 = 3.9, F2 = 0.71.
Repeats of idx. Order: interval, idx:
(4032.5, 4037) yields 2.5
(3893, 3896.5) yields 2.1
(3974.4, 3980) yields 2.3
